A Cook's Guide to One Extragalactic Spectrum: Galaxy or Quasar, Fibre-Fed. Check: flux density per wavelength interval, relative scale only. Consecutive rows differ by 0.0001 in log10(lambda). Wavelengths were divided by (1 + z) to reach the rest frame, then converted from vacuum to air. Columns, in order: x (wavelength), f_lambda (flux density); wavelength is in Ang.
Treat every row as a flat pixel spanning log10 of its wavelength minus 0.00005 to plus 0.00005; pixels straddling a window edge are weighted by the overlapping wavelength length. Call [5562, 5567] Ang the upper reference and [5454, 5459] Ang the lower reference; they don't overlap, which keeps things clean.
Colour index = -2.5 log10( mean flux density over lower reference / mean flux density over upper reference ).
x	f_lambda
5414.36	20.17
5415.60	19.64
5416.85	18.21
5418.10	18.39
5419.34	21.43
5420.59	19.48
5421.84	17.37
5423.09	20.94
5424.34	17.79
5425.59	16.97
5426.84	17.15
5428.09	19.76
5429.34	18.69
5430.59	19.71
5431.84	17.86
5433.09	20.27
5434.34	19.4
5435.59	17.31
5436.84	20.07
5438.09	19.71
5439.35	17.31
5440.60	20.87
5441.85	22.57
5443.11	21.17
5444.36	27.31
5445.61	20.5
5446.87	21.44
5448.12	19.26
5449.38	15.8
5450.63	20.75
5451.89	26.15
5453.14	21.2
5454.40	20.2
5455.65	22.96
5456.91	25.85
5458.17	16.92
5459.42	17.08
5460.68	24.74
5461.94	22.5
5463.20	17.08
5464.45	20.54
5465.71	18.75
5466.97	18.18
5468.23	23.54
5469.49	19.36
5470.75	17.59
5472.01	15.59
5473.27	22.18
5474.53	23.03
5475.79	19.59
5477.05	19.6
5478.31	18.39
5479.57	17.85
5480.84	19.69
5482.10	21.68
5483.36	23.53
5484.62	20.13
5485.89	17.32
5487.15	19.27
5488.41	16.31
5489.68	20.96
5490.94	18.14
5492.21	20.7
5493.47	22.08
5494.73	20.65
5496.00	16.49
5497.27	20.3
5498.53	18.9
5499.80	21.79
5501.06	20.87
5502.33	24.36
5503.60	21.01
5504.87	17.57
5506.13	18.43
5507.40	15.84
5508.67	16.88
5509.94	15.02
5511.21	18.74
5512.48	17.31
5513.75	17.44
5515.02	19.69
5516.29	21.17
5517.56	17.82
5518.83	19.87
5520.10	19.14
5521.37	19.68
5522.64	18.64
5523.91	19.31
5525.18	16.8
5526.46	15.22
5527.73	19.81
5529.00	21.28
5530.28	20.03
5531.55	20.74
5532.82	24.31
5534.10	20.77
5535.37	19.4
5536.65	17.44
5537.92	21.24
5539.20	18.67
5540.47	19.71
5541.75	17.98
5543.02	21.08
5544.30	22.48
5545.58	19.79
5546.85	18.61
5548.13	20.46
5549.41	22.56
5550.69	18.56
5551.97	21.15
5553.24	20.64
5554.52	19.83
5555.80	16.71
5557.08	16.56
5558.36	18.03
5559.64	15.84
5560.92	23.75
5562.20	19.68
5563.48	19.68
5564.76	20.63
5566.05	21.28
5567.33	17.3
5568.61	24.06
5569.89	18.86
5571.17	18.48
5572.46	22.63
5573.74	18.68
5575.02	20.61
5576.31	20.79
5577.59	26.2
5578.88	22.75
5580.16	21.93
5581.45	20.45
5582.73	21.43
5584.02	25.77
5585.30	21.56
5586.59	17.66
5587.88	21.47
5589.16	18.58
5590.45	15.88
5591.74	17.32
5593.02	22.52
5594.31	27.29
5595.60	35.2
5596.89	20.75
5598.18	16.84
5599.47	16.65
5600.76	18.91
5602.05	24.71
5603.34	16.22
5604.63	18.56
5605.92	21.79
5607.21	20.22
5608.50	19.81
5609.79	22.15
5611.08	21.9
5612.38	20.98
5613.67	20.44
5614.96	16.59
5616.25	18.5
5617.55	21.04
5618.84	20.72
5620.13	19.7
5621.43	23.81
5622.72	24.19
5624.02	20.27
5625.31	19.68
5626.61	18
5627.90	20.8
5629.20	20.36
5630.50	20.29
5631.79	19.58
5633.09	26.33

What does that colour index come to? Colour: -0.06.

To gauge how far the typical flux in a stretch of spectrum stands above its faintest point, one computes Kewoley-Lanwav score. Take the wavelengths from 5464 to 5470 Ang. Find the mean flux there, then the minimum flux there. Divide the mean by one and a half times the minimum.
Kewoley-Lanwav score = 0.736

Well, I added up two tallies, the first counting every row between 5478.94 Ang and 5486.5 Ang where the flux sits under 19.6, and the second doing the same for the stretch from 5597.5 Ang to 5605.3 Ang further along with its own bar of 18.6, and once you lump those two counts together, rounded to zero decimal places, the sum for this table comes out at 6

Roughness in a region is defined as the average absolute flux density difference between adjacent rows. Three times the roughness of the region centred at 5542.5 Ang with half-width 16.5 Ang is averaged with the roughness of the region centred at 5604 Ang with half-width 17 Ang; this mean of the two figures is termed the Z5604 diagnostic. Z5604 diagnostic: 4.78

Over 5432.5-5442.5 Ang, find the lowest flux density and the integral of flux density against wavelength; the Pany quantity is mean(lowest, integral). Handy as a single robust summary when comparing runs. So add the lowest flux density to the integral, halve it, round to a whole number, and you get 107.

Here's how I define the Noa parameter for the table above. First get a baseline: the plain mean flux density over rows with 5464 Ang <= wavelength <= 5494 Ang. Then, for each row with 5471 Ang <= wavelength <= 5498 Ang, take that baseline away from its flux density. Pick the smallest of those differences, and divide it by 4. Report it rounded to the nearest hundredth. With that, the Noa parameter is -1.04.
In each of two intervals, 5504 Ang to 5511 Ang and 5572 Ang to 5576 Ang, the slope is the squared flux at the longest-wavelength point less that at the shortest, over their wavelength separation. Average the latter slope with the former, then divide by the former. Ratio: 1.5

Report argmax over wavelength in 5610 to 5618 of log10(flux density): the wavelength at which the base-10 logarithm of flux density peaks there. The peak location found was 5611.08 Ang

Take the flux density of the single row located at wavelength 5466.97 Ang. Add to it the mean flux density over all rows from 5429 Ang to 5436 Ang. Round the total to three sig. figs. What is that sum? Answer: 37.1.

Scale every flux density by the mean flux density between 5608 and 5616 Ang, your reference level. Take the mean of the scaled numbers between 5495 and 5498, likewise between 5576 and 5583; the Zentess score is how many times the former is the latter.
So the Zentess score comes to 0.83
